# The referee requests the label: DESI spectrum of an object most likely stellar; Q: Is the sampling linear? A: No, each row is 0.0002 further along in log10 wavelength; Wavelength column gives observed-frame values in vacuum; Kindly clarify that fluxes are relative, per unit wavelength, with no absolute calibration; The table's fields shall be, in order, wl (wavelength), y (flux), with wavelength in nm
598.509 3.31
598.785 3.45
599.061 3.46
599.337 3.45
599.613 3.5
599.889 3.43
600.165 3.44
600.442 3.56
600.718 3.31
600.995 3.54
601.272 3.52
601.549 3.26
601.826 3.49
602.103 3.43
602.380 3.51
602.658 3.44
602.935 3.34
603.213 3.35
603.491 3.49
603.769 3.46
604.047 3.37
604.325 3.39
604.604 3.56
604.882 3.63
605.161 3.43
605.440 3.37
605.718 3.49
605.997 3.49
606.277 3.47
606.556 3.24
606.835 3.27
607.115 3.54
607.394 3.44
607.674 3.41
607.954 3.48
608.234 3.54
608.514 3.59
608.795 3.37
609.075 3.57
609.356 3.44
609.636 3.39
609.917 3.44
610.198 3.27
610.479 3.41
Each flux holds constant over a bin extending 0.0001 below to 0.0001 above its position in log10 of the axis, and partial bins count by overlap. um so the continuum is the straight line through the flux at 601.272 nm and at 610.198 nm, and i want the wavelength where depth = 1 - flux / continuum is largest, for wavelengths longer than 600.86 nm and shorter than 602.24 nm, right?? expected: 601.549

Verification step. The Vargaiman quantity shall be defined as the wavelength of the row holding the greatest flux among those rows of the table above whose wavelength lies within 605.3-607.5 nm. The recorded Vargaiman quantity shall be 607.115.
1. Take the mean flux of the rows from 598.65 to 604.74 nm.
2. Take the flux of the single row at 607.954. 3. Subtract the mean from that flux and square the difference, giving 0.0014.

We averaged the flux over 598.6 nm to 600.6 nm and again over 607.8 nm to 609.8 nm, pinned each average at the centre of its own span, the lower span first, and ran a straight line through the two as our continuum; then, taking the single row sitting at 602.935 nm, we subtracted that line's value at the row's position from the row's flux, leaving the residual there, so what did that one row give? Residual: -0.13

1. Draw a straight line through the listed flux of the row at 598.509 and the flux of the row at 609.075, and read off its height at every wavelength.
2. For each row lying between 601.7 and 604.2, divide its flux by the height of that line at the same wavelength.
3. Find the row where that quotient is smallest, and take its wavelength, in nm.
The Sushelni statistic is 602.935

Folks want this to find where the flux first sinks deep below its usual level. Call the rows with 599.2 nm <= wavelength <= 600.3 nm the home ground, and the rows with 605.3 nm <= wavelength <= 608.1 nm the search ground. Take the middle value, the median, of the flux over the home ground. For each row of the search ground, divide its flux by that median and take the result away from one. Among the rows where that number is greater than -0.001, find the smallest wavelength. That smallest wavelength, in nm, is 605.440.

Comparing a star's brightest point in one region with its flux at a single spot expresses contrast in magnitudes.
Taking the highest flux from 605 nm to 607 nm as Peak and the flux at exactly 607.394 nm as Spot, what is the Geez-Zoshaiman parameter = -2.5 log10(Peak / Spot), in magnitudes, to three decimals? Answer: -0.016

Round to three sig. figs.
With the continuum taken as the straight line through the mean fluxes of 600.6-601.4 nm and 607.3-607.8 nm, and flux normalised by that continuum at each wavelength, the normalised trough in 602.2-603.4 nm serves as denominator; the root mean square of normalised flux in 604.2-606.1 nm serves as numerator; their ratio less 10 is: -8.95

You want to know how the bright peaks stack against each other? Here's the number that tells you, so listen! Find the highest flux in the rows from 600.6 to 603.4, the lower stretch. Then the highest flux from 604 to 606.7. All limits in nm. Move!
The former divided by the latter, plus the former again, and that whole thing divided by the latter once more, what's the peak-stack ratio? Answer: 1.24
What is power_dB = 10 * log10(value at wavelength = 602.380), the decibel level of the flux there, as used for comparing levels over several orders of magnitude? 5.45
